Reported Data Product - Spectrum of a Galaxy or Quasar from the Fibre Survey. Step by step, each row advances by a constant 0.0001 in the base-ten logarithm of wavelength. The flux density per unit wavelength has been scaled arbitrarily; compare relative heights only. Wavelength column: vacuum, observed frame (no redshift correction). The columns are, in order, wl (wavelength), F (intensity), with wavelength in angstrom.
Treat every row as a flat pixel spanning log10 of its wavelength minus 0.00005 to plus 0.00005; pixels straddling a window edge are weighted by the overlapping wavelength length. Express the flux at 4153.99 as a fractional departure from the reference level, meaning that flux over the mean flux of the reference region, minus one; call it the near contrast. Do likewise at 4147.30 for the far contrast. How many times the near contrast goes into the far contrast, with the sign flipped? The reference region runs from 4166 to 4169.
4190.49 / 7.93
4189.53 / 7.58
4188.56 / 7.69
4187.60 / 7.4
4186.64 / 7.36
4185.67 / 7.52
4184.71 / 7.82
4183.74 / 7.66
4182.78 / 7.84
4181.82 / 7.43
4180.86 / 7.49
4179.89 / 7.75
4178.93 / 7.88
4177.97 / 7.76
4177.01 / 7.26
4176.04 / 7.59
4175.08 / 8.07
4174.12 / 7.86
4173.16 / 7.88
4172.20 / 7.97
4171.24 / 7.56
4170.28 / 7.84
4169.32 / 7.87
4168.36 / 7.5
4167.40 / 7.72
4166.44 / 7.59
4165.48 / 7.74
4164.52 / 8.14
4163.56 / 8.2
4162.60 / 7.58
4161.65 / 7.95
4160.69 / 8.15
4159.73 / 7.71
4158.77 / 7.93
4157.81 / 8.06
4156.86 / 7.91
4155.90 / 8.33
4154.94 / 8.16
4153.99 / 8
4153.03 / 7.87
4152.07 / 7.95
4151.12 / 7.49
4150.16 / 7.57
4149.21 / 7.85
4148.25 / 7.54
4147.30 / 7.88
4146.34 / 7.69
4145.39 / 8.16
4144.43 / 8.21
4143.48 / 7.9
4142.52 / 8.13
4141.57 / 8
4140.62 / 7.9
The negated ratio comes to -0.7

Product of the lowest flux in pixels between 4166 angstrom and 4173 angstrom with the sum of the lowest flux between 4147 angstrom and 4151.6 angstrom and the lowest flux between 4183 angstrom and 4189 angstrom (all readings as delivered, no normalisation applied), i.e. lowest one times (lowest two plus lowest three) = 111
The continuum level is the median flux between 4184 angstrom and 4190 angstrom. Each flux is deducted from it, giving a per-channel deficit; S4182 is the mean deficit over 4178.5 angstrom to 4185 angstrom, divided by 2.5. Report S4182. -0.06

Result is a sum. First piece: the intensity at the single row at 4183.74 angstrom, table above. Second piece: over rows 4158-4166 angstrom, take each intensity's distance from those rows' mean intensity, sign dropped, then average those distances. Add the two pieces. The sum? 7.85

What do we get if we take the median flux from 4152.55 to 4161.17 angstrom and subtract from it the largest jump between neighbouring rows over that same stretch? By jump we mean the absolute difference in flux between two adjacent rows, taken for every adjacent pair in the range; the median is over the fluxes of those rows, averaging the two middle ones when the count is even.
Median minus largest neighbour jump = 7.56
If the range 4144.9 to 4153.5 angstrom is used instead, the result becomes 7.38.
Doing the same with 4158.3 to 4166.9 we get 7.31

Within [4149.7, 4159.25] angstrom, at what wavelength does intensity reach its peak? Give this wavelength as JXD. 4155.90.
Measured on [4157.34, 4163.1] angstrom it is 4160.69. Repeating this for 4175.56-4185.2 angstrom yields 4178.93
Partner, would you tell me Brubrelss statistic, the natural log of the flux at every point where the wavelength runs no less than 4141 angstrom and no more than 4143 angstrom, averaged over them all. 2.09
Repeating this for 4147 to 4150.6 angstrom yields 2.04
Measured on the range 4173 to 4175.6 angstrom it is 2.07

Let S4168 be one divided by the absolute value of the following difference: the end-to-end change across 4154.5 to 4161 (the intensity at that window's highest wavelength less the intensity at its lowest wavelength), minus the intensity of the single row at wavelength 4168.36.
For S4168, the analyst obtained 0.133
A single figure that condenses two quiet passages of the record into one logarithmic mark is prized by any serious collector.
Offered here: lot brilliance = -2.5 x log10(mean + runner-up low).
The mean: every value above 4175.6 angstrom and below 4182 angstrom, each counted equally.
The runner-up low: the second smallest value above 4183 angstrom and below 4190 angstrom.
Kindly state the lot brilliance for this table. -2.940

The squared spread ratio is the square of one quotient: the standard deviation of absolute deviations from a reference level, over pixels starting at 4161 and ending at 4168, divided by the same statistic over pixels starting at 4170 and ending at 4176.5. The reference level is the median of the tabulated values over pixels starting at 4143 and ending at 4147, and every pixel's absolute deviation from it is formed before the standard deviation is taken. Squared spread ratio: 0.76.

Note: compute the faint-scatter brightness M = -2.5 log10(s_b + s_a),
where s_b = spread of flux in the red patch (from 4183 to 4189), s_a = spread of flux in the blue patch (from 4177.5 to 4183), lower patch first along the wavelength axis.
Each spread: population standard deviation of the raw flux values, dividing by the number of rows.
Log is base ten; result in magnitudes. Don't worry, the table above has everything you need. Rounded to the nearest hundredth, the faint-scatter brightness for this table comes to 1.19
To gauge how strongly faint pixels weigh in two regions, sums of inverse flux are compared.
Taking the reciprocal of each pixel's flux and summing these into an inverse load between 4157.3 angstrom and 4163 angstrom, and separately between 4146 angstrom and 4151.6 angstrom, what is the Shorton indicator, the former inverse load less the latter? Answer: -0.022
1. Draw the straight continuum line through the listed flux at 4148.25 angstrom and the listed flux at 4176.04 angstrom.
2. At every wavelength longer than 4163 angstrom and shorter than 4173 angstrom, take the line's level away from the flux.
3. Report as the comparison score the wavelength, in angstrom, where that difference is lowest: 4168.36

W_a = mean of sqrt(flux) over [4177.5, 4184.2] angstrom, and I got 2.77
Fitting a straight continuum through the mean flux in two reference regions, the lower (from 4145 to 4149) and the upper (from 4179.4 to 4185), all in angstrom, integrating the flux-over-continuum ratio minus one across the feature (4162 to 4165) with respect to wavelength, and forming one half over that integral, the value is 6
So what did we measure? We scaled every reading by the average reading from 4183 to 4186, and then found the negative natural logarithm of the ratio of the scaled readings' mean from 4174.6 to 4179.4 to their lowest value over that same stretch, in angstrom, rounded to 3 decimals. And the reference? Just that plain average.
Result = -0.060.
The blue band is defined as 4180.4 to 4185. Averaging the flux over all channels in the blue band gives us 7.65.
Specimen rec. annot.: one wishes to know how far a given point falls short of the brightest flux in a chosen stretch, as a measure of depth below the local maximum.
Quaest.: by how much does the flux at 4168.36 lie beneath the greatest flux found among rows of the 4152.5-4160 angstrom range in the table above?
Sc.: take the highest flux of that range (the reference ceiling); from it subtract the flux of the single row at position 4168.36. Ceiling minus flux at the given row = 0.83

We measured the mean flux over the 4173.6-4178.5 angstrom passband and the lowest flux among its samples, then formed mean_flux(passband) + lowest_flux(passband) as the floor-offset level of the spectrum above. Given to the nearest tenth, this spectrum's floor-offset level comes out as 15.0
